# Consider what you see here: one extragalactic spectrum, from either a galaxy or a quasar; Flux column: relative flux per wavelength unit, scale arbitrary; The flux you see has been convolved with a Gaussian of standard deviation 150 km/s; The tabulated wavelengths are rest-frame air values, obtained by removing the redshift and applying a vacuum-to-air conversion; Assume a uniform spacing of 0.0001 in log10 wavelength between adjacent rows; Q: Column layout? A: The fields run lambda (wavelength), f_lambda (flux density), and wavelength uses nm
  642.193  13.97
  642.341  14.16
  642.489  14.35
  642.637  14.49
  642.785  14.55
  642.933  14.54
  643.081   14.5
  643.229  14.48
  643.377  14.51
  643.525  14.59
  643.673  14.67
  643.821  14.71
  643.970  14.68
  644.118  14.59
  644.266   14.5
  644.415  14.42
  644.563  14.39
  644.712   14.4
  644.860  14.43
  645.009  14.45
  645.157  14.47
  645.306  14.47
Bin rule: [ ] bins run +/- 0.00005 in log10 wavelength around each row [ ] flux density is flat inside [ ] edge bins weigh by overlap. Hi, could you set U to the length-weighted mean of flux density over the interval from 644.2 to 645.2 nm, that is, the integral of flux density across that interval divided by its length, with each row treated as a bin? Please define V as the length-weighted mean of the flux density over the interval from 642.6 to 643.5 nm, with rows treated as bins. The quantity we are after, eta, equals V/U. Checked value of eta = 1.01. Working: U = 14.4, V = 14.52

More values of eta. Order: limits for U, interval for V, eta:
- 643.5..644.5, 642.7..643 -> 1.00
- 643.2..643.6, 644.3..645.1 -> 0.99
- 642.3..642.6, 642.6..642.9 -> 1.02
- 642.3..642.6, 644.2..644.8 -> 1.01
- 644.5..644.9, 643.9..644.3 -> 1.02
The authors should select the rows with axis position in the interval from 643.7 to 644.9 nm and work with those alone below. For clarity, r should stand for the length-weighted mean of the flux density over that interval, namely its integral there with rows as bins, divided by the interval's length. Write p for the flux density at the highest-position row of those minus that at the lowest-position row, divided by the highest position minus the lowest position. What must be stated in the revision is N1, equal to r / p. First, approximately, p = -0.27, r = 14.5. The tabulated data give -54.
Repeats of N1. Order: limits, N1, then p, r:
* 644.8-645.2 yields 107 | 0.13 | 14.5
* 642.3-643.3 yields 40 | 0.36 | 14.4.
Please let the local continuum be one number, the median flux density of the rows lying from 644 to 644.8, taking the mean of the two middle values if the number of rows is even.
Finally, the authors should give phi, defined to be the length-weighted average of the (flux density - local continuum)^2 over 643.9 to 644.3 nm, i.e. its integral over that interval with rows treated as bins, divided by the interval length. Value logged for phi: 0.037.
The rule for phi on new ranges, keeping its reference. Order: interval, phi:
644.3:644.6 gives 0.001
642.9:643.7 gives 0.019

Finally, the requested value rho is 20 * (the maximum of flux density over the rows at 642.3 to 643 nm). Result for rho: 291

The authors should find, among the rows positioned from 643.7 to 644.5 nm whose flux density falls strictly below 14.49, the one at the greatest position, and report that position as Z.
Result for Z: 644.415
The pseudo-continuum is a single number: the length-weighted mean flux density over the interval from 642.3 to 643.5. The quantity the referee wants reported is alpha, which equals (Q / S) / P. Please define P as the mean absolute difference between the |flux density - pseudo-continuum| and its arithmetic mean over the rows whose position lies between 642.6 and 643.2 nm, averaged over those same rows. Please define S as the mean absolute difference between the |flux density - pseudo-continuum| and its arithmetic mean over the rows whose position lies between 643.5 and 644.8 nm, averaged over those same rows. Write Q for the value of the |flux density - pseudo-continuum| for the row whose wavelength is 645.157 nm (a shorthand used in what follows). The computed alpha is 3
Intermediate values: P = 0.025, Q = 0.005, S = 0.06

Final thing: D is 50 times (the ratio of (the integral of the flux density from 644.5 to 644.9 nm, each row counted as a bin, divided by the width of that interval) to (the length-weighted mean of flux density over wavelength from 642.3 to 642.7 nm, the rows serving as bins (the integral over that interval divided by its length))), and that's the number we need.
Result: 50.2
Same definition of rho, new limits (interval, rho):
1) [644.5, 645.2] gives 289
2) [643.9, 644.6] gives 294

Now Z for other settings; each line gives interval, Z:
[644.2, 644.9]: 644.860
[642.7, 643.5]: 643.229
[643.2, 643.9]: 643.229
